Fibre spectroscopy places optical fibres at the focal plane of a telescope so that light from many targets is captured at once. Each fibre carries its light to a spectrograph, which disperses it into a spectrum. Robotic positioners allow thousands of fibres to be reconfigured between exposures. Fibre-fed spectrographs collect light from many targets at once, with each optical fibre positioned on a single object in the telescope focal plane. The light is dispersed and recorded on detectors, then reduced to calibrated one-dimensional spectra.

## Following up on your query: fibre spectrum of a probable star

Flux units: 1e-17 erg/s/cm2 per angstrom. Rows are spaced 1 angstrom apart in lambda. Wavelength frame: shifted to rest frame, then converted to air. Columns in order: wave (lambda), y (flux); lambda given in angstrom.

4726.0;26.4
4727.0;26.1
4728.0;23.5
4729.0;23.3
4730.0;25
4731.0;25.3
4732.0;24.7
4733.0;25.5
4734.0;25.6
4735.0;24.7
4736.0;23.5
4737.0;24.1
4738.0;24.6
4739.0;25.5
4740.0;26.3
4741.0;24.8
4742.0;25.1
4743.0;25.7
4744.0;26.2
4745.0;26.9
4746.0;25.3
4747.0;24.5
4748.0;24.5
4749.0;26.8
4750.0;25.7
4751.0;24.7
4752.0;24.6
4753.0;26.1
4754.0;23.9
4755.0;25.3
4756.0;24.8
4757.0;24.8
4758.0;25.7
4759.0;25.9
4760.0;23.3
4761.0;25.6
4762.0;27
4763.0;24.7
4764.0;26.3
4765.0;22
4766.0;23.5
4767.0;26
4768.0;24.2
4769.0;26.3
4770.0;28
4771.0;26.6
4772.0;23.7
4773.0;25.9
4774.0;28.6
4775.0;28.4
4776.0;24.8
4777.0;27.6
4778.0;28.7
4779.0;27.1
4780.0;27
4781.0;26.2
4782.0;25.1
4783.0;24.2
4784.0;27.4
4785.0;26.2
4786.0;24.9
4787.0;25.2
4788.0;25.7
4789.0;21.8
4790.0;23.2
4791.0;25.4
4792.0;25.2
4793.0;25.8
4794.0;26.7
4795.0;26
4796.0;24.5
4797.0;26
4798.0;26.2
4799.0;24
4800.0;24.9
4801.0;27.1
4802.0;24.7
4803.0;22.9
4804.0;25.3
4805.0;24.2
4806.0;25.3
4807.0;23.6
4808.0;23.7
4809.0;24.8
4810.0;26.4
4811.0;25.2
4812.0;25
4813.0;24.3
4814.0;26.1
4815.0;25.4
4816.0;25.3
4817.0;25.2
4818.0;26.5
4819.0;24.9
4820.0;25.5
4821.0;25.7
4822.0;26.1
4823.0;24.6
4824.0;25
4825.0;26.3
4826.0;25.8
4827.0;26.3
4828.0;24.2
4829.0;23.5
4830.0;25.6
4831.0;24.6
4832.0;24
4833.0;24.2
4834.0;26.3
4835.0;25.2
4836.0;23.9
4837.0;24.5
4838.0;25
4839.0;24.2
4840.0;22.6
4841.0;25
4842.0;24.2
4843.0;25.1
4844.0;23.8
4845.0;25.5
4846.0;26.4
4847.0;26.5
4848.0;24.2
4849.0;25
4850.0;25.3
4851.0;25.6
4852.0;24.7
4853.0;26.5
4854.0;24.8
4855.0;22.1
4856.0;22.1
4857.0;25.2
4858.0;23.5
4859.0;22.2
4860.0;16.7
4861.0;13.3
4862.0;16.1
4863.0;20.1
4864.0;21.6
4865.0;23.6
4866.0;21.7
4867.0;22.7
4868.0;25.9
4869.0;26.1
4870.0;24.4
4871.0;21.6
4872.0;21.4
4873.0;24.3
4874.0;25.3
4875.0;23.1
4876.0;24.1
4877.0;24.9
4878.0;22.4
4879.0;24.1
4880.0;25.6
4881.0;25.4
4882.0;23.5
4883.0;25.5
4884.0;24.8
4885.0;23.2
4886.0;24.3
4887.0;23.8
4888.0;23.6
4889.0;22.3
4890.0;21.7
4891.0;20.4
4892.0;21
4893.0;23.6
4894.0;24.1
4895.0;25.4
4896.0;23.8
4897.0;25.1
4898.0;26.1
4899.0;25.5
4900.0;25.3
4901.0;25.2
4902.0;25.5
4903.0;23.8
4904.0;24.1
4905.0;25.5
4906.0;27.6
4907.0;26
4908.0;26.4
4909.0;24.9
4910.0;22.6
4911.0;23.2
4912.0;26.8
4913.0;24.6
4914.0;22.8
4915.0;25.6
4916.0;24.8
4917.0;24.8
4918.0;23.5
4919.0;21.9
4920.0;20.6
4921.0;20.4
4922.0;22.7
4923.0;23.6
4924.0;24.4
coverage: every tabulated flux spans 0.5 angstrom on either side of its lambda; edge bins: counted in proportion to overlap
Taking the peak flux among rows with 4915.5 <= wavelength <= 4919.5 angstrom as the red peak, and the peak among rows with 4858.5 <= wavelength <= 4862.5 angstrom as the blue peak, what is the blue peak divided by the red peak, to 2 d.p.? 0.90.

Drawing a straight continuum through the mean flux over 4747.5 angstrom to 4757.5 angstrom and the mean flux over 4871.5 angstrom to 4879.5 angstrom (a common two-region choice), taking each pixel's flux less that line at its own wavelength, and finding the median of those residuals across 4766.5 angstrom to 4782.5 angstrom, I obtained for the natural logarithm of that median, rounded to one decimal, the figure 0.4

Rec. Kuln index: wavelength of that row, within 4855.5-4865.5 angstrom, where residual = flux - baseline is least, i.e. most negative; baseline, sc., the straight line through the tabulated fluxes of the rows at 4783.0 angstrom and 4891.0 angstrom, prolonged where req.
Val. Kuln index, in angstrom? 4861.0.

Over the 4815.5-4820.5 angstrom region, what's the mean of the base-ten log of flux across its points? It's 1.41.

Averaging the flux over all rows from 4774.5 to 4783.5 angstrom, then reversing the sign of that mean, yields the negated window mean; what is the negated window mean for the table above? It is -26.57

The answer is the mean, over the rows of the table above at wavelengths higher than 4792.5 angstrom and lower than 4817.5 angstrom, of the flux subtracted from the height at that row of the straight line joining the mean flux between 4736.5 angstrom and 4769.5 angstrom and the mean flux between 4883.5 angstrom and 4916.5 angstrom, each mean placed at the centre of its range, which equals -0.3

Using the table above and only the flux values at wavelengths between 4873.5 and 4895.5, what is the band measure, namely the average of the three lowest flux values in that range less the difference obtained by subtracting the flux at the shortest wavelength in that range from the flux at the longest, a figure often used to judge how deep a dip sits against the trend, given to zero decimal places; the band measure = 21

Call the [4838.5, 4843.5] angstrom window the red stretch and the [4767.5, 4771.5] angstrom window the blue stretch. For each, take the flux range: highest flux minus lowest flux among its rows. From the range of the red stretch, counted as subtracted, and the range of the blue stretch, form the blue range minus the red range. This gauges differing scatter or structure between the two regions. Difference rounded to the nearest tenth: 1.3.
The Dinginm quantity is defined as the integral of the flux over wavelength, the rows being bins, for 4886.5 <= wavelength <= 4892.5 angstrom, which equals 133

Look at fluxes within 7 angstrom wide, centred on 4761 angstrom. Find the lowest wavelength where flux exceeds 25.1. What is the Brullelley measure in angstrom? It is 4758.0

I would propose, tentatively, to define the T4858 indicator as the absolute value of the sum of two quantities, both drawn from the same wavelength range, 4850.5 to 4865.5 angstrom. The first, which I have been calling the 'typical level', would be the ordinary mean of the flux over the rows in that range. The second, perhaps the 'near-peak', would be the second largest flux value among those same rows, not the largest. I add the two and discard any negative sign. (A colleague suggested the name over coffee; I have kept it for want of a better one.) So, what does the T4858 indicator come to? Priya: 47.5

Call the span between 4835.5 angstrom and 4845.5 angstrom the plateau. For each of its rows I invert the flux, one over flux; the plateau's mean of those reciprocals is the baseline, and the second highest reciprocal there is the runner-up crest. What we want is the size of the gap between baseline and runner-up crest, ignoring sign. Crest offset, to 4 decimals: 0.0010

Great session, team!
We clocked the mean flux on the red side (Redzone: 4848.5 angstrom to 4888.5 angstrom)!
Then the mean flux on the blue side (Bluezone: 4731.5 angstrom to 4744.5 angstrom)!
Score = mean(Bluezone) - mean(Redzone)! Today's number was 1.8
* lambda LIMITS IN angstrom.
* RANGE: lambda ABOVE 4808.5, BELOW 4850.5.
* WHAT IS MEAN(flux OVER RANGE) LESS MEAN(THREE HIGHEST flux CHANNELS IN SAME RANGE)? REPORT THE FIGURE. -1.39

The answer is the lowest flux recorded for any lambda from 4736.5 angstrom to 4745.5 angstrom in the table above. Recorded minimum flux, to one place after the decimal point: 24.1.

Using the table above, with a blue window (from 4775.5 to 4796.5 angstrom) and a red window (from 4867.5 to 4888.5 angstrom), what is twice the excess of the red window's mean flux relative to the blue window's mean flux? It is -3.0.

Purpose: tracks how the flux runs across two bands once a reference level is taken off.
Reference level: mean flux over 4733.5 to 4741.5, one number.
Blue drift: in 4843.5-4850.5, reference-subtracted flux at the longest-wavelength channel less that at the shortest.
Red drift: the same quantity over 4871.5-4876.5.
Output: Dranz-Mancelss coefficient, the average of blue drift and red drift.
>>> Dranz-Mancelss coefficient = 2.1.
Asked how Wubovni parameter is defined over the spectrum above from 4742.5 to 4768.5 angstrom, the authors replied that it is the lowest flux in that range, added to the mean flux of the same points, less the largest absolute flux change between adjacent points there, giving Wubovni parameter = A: 43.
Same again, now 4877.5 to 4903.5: 42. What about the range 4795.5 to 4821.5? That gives 46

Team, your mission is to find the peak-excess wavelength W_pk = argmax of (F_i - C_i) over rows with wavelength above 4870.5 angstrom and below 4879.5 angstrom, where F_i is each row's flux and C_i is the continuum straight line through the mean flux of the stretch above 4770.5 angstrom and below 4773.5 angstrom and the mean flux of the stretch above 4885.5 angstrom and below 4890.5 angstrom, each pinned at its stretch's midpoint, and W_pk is 4874.0 angstrom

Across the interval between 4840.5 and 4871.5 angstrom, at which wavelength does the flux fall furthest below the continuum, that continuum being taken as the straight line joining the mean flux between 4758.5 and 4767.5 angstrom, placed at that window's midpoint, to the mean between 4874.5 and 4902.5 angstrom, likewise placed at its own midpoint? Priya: 4861.0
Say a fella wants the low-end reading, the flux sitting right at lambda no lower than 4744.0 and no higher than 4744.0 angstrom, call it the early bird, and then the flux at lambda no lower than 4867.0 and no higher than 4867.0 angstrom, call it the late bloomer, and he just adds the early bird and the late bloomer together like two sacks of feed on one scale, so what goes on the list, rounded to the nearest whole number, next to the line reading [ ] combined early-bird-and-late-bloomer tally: 49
